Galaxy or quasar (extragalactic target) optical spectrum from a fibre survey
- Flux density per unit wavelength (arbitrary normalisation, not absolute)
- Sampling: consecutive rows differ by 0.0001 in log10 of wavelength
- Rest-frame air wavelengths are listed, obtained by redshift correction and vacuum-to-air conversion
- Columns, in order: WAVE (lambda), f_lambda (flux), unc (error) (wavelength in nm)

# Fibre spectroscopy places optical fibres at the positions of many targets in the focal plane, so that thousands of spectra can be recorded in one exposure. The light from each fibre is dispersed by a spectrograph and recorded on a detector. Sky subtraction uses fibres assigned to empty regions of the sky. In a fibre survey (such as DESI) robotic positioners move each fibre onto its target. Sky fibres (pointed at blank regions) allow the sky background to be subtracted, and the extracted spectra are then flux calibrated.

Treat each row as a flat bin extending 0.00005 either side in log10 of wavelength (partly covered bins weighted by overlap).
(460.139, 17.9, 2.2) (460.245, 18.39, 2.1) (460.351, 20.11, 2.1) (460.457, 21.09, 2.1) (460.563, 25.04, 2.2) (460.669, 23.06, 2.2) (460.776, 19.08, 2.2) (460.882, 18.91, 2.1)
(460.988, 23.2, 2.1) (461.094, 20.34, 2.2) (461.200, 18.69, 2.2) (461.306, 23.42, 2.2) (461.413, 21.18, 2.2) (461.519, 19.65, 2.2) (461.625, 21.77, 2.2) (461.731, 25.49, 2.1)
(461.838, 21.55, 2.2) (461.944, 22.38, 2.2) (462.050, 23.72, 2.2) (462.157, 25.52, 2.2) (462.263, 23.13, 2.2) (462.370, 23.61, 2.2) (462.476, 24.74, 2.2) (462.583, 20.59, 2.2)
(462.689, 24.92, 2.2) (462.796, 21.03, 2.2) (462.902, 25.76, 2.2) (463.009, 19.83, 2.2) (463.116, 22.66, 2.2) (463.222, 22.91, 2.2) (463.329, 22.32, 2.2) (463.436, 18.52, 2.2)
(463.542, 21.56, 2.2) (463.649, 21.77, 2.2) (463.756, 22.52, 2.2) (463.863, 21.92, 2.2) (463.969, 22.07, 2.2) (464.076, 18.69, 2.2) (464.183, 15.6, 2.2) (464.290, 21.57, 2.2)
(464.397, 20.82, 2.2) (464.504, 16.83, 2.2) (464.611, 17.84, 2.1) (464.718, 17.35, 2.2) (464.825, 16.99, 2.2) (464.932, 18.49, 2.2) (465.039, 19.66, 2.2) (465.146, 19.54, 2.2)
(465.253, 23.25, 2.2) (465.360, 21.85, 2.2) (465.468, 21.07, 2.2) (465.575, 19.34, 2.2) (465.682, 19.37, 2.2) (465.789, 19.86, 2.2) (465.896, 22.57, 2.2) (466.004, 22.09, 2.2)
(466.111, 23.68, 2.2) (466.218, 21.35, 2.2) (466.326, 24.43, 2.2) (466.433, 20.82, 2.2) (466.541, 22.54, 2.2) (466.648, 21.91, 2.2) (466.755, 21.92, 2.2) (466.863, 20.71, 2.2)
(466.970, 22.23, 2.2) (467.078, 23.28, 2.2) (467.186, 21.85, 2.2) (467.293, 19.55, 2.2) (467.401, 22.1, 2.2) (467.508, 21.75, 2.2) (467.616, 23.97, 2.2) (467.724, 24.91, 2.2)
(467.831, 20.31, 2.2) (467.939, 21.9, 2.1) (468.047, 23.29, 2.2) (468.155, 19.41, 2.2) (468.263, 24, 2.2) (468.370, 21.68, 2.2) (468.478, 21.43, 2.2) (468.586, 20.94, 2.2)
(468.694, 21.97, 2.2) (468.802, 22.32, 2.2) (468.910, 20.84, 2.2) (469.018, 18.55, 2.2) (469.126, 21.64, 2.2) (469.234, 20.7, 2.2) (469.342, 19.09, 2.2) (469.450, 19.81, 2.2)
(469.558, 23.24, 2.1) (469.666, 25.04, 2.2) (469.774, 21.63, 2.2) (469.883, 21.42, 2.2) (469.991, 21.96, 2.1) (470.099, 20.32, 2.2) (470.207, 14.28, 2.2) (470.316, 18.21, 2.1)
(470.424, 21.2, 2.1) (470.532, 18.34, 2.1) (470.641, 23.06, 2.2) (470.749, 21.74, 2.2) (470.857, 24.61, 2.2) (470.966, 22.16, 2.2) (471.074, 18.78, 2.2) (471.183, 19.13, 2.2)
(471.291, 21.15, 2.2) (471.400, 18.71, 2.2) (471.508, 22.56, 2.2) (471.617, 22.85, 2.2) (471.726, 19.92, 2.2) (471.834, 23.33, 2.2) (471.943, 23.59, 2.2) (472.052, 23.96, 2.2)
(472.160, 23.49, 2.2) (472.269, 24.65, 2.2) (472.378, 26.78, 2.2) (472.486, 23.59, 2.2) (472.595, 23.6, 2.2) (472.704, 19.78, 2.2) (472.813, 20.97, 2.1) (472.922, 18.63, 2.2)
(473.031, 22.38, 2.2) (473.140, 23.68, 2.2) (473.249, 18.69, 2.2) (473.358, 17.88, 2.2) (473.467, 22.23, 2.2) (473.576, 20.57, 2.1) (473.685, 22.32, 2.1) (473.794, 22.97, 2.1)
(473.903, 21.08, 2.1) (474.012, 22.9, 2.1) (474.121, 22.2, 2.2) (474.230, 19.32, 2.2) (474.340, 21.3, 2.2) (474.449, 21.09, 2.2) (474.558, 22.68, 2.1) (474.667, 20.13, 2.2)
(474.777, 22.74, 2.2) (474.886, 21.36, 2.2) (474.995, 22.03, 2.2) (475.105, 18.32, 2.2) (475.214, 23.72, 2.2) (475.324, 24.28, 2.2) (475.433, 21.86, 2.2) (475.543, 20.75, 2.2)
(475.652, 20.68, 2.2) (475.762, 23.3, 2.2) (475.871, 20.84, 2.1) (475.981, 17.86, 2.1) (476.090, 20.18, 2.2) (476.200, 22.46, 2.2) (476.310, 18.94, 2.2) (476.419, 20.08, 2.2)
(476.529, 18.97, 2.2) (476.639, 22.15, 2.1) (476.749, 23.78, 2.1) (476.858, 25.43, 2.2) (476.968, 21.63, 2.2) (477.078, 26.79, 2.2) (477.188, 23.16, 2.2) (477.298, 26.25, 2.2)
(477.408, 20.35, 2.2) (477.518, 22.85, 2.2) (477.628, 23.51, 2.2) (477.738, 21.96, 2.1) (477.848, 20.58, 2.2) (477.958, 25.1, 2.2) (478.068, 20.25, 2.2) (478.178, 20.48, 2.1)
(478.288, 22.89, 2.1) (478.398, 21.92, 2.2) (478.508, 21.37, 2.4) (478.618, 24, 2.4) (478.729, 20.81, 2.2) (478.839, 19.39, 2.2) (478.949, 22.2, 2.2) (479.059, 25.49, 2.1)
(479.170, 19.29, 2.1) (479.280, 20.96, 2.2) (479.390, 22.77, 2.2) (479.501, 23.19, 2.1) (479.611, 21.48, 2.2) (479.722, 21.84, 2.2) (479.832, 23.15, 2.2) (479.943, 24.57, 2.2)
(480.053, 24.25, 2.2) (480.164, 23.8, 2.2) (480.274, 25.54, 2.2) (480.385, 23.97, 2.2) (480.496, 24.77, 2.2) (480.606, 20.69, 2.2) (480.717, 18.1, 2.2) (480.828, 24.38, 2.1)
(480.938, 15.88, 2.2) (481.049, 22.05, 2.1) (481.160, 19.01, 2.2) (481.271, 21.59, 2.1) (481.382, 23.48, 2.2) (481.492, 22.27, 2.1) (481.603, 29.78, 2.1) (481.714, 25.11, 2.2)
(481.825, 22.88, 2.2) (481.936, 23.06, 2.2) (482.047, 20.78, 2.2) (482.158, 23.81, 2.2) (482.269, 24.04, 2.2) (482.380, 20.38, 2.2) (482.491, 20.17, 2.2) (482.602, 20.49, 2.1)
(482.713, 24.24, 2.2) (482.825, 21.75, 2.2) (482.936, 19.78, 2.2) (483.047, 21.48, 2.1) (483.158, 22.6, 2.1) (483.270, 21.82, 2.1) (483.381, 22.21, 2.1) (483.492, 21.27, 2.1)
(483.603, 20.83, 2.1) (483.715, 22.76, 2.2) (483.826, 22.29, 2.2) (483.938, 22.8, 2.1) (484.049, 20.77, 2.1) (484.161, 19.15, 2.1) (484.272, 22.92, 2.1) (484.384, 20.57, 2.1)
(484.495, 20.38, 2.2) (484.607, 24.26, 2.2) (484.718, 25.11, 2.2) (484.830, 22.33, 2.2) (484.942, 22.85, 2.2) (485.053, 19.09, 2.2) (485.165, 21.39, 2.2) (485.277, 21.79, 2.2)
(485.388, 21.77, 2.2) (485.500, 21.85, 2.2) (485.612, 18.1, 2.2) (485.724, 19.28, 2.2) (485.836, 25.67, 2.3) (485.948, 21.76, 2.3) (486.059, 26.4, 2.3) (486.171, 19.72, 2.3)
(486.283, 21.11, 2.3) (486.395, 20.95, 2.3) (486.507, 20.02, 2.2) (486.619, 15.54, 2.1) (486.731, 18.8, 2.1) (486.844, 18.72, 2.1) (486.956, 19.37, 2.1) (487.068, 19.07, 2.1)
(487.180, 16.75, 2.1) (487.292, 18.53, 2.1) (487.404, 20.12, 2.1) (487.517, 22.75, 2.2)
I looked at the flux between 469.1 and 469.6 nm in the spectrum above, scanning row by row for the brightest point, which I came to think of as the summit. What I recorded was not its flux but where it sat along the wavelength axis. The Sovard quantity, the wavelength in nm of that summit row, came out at 469.558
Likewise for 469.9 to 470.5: 469.991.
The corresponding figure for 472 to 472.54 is 472.378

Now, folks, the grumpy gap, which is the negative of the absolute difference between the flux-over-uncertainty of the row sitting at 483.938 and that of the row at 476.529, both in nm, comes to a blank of -2.2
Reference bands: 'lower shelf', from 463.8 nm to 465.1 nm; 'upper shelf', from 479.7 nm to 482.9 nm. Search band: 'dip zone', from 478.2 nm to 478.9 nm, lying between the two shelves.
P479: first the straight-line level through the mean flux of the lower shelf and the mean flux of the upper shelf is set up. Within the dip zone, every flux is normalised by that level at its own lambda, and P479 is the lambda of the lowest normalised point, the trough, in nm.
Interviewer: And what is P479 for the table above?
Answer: 478.839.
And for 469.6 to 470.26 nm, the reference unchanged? 470.207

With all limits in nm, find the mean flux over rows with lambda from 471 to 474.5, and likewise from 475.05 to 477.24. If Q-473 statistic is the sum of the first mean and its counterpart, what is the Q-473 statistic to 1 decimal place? 43.4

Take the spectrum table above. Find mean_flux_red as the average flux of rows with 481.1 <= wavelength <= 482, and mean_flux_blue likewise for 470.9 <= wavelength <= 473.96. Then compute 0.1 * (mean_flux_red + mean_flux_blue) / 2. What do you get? 2.26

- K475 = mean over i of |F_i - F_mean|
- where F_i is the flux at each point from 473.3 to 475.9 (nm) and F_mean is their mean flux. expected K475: 1.2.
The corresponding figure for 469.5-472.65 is 2.0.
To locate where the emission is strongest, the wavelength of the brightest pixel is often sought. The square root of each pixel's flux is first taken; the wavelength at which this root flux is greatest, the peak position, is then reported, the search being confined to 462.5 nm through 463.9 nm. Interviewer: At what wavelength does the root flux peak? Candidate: 462.902 nm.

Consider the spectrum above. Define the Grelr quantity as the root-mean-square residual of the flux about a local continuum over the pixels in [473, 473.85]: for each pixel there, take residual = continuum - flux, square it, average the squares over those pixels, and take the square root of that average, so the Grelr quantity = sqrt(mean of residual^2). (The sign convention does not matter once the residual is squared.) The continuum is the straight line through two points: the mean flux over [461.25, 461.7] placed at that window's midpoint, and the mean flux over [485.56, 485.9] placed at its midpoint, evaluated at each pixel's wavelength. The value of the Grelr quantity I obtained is 1.96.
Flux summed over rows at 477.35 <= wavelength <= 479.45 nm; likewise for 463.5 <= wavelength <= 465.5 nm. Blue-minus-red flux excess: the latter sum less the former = -37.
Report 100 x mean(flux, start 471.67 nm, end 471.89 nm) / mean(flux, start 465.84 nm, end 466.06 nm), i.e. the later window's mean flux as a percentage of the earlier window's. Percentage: 97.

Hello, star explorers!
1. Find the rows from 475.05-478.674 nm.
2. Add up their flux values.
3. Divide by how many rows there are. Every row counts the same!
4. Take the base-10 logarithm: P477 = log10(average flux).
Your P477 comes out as 1.34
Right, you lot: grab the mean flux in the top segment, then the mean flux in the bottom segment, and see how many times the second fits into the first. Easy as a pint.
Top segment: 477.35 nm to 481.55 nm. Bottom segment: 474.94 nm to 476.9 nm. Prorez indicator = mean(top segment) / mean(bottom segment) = 1.03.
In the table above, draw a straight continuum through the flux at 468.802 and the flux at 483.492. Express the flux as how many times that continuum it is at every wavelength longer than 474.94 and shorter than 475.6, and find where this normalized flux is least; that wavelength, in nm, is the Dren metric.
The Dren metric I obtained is 475.105 nm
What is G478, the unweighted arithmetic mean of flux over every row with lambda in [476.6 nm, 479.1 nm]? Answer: 22.7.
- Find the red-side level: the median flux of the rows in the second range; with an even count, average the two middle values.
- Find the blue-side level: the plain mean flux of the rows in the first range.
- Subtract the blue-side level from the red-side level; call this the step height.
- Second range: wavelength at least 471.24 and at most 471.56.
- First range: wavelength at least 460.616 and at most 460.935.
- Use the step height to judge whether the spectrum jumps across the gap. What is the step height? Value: 1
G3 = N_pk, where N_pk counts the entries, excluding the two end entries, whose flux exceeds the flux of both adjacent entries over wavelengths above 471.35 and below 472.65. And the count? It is 3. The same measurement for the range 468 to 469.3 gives 3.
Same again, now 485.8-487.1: 4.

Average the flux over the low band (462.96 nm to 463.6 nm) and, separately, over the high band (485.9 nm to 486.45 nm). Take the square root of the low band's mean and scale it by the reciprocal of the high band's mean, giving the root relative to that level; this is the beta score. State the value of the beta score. 0.210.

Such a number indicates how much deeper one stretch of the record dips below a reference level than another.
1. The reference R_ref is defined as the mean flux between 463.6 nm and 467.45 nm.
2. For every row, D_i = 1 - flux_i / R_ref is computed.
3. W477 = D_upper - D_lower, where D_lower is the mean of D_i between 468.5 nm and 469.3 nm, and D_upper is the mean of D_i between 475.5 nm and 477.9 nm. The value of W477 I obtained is -0.05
